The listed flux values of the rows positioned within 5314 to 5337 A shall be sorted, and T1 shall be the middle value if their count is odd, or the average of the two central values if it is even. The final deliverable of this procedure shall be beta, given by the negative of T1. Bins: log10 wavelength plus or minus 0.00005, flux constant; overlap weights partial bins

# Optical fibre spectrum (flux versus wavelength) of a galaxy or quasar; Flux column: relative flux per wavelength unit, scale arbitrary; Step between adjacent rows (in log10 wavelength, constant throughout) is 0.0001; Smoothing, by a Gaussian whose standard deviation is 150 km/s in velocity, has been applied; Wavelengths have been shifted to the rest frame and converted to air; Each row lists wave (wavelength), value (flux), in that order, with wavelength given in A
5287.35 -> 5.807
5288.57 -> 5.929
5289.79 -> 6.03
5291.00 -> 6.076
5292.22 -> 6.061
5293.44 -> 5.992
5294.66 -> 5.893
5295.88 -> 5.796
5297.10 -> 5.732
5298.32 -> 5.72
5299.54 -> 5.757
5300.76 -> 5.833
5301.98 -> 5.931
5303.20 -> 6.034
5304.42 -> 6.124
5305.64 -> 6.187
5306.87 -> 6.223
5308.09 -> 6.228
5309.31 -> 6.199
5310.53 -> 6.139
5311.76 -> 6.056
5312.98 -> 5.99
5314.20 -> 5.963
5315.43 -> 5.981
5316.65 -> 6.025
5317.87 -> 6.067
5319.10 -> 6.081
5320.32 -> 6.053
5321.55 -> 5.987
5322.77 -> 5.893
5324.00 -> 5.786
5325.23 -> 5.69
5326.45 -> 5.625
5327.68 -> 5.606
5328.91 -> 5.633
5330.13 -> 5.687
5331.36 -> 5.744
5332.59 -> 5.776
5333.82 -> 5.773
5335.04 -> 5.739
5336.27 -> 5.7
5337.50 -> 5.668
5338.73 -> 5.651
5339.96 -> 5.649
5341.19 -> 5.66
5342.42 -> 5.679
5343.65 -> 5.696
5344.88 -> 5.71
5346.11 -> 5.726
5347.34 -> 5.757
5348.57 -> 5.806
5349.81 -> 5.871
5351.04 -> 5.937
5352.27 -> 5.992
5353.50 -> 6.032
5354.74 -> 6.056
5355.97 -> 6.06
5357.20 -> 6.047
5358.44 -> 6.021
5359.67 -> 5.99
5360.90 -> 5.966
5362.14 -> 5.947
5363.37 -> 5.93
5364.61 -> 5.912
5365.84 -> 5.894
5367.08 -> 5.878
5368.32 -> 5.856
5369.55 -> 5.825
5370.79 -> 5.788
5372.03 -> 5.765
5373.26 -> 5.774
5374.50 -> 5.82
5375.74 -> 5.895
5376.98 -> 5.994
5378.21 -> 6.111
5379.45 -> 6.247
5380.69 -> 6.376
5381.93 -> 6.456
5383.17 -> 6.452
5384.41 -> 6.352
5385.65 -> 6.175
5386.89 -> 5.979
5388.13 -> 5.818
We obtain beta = -5.78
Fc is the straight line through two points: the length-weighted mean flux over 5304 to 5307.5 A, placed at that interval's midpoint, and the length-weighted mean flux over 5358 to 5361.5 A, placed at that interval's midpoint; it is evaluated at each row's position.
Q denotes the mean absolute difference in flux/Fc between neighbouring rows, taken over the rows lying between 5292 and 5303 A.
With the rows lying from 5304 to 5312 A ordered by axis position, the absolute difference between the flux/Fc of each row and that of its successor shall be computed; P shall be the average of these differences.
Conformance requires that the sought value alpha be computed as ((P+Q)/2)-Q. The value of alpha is -0.0018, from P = 0.0075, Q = 0.011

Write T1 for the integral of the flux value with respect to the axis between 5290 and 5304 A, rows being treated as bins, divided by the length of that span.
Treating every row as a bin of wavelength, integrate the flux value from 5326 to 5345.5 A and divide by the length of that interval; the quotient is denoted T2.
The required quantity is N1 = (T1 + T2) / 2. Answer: 5.80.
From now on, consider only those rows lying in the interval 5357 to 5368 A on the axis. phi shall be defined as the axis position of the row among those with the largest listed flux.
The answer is 5357.20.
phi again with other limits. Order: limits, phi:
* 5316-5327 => 5319.10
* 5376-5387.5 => 5381.93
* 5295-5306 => 5305.64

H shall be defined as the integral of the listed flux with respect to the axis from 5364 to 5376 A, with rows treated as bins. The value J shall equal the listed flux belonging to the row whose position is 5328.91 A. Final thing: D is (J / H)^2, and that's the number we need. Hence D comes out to 0.006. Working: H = 70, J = 5.633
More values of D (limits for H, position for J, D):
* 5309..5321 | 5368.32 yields 0.007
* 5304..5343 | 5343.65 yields 0.001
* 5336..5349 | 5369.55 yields 0.006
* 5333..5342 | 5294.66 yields 0.013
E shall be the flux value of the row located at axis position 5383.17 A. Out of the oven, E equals 6.452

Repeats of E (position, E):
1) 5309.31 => 6.199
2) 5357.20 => 6.047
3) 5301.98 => 5.931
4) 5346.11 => 5.726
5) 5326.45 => 5.625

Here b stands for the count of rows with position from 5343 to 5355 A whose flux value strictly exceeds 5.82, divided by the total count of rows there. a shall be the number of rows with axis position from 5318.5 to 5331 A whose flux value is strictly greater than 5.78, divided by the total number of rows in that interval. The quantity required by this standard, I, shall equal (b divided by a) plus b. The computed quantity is 1.50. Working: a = 0.5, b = 0.50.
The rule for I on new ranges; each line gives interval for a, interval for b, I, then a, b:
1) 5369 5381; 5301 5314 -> 2.25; 0.8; 1.00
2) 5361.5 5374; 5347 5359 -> 1.80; 0.8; 0.80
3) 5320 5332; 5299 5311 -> 3.15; 0.4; 0.90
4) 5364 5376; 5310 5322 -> 2.25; 0.8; 1.00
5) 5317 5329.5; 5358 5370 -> 2.67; 0.6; 1.00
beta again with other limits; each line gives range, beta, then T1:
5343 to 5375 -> -5.89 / 5.89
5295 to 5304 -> -5.80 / 5.80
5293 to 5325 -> -5.99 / 5.99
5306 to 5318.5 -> -6.06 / 6.06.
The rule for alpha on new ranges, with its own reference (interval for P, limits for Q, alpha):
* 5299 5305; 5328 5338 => 0.0048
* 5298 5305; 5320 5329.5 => 0.0015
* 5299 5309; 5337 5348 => 0.0043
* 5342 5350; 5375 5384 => -0.0052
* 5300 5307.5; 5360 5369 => 0.0054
